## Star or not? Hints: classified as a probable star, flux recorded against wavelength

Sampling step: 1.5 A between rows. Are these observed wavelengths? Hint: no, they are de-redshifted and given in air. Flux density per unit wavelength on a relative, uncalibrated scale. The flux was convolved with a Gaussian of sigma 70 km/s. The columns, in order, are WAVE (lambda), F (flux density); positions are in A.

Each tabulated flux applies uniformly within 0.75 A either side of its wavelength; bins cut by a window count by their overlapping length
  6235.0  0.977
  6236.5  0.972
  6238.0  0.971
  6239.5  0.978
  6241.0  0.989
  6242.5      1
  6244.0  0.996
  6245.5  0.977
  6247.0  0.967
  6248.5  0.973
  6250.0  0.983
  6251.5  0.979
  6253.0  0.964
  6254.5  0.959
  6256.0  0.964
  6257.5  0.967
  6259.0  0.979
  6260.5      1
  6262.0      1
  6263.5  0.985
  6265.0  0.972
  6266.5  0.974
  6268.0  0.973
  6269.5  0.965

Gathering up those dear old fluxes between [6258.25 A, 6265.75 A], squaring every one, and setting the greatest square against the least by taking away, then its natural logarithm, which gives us -2.90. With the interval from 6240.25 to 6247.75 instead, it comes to -2.73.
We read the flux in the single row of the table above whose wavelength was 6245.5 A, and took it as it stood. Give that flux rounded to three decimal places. 0.977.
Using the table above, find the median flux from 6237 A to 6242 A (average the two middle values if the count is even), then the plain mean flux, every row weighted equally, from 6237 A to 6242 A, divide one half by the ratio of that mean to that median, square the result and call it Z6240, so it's 0.249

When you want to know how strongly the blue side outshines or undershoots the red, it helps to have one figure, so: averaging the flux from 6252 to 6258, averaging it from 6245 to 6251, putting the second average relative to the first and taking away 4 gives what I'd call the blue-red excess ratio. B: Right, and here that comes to -2.99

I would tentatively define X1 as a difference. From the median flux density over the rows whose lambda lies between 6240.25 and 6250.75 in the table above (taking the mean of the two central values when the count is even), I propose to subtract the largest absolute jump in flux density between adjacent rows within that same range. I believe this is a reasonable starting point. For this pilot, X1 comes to 0.964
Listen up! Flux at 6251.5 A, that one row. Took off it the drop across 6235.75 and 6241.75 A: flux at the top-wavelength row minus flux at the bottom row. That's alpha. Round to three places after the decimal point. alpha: 0.962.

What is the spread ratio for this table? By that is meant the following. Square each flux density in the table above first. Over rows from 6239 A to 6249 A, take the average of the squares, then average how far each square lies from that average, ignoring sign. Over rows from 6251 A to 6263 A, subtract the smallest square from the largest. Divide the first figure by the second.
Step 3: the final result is 0.26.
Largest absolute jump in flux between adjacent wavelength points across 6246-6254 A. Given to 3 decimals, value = 0.015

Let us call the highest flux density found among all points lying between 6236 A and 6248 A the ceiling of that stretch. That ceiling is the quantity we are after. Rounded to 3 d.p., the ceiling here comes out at 1.000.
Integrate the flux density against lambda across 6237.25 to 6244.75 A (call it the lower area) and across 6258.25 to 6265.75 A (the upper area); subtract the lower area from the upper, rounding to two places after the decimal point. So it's 0.00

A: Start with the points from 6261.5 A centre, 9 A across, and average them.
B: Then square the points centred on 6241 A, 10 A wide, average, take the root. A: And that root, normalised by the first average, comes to 1.00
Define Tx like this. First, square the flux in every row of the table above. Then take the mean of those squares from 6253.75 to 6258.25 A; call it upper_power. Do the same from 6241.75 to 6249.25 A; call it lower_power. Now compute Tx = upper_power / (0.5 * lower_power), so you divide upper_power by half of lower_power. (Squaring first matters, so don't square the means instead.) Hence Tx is 1.92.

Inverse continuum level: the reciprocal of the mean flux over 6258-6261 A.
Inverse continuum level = 1.01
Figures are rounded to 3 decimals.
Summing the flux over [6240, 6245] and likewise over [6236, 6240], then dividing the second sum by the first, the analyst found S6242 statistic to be 0.979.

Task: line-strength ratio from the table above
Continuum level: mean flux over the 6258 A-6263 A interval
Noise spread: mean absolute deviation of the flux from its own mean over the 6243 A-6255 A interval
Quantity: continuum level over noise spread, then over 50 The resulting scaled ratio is 2.2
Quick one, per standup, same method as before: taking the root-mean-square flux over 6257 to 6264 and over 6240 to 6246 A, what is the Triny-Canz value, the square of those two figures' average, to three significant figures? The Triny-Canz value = 0.977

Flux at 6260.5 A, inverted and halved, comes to 0.500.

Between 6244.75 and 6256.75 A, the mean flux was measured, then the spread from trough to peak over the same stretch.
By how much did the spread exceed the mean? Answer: -0.947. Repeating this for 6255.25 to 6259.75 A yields -0.955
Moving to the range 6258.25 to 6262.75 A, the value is -0.972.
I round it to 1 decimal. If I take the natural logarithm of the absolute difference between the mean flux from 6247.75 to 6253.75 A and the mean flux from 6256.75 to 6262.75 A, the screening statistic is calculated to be -4.4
